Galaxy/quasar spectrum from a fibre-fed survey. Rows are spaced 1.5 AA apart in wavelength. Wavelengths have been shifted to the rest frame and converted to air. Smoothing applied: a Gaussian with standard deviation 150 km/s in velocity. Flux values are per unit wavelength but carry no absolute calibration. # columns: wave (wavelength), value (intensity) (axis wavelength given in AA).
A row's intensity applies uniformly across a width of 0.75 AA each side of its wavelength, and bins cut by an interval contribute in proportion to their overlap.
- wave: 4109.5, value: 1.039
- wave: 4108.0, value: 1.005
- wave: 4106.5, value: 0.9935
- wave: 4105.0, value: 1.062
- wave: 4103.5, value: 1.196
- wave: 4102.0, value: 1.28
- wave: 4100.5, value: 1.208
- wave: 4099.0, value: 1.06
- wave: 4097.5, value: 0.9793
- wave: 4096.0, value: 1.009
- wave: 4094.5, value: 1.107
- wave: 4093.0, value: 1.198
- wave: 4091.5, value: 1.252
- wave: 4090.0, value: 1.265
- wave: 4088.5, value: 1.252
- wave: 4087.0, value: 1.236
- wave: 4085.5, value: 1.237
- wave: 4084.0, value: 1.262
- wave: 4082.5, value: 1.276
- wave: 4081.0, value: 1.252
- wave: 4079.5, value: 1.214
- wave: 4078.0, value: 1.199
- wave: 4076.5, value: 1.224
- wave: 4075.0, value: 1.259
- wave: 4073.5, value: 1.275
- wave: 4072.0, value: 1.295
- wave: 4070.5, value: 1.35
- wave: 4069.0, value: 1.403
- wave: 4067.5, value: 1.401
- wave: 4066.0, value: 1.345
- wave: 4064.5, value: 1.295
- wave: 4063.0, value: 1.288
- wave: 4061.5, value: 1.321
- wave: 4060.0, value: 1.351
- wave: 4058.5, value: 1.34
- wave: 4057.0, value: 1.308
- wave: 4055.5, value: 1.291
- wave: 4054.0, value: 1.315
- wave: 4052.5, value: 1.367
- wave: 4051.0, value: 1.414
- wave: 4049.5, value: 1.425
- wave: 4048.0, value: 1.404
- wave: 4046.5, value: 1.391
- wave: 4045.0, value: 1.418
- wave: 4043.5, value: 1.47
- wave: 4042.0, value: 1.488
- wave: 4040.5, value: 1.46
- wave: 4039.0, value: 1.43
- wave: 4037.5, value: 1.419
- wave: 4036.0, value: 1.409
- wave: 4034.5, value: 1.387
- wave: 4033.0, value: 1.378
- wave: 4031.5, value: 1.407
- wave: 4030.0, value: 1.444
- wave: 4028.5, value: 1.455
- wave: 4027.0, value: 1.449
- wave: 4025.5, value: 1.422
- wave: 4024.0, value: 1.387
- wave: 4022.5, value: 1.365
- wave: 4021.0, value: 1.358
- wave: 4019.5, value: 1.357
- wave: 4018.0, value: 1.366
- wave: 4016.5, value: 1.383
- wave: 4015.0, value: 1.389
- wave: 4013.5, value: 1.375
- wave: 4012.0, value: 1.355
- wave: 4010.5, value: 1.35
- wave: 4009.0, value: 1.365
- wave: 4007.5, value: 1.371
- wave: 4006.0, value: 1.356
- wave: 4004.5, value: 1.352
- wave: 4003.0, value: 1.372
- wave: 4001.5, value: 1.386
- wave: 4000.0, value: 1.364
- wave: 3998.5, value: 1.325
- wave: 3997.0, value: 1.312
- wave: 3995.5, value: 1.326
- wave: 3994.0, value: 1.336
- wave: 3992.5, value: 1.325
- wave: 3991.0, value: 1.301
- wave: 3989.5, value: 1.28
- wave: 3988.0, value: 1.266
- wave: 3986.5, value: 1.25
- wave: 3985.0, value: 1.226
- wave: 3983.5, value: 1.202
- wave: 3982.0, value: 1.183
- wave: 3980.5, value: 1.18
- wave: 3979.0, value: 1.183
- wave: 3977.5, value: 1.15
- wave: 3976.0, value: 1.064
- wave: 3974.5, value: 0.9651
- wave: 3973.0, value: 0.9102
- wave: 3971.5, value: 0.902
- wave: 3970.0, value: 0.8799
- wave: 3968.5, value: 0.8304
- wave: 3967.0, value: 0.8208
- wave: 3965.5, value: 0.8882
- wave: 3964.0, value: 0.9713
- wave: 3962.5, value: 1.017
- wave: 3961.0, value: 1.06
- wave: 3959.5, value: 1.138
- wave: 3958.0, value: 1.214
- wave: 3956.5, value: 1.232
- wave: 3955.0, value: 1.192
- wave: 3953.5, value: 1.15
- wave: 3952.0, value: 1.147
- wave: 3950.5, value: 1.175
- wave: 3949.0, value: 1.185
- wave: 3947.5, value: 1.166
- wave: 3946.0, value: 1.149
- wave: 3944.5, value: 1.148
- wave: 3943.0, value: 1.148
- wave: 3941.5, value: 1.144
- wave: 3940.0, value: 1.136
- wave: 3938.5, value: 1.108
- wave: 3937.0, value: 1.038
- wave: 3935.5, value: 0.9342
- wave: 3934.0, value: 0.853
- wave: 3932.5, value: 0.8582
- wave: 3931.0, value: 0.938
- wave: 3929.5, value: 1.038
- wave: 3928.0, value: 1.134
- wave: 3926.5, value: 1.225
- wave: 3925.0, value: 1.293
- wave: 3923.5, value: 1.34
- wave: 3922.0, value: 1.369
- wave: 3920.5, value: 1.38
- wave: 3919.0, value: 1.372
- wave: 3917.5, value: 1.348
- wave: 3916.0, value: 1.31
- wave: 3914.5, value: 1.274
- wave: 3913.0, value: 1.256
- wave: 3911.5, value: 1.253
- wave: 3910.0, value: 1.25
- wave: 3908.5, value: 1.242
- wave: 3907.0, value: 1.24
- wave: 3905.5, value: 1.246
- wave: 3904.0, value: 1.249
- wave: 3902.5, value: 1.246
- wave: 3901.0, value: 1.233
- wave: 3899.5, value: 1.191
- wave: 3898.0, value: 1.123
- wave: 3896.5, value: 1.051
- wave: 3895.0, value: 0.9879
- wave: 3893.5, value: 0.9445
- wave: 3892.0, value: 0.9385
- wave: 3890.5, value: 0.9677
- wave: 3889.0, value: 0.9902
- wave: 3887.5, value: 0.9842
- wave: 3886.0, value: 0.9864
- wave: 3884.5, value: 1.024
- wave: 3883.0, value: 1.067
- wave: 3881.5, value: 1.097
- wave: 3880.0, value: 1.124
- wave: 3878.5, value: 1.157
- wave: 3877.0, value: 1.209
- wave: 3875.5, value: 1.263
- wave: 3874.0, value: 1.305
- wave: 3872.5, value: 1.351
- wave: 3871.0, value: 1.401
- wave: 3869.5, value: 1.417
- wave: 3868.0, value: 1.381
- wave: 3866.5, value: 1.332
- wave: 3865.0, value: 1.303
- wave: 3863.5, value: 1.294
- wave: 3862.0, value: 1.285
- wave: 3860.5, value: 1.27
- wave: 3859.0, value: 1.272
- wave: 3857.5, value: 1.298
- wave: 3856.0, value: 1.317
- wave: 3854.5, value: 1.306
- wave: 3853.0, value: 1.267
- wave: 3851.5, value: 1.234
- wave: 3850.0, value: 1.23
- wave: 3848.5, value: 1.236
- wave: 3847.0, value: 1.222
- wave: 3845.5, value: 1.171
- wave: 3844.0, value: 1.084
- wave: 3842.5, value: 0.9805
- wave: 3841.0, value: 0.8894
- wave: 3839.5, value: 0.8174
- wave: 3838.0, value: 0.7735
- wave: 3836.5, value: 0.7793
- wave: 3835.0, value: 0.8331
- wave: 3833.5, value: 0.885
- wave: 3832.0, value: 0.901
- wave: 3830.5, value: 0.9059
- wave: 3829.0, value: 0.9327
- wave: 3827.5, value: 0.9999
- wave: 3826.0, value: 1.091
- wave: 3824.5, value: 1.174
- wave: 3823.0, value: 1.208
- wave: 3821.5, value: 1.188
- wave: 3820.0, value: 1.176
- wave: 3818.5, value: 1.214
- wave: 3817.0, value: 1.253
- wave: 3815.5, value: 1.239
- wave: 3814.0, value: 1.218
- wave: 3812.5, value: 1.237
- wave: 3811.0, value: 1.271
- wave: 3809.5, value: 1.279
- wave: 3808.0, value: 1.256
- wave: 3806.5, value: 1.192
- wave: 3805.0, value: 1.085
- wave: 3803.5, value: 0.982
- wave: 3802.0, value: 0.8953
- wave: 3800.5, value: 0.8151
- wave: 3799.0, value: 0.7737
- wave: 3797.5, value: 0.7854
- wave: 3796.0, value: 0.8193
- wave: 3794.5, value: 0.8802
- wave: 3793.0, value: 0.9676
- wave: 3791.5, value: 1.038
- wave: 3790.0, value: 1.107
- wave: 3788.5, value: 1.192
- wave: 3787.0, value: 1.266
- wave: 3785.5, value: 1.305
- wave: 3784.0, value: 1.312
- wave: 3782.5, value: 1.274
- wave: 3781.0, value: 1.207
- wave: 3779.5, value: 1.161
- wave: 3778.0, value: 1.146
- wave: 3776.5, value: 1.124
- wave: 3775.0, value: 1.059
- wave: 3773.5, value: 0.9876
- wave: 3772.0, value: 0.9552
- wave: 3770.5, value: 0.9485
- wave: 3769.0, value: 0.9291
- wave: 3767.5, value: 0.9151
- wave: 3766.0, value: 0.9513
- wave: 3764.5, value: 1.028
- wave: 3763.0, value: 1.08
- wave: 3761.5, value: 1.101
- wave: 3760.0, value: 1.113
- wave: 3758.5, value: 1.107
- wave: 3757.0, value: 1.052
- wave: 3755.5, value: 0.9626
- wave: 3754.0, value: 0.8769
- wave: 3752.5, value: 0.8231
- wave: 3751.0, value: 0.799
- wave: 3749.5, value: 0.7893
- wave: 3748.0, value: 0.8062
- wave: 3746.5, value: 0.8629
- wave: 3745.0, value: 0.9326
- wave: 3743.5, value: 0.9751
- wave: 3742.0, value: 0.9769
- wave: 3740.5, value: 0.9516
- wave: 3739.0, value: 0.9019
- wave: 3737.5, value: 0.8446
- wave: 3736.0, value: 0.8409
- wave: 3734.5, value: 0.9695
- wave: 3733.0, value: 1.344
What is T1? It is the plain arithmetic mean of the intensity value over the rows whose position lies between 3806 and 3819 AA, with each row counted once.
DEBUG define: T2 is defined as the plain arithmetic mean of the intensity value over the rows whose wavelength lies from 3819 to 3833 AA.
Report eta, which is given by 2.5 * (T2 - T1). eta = -0.44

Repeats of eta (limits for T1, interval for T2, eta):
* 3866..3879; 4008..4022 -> 0.13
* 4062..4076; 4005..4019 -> 0.11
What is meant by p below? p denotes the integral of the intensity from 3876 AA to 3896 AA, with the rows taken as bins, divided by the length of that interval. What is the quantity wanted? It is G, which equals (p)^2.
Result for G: 1.08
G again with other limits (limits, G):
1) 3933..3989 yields 1.18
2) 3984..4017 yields 1.78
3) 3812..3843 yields 1.06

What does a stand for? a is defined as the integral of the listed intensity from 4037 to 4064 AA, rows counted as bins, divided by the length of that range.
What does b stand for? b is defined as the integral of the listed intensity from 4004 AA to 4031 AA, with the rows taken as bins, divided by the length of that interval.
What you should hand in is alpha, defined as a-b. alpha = -0.002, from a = 1.38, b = 1.38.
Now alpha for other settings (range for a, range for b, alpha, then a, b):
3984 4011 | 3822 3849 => 0.331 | 1.32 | 0.99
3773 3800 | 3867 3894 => -0.072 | 1.08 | 1.15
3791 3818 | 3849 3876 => -0.250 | 1.06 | 1.31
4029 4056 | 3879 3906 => 0.328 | 1.41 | 1.08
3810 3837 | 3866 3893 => -0.075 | 1.09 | 1.16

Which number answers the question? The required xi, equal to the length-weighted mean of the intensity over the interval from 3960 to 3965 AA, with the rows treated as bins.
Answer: 1.02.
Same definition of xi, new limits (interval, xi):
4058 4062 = 1.34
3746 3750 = 0.82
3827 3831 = 0.95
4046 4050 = 1.41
